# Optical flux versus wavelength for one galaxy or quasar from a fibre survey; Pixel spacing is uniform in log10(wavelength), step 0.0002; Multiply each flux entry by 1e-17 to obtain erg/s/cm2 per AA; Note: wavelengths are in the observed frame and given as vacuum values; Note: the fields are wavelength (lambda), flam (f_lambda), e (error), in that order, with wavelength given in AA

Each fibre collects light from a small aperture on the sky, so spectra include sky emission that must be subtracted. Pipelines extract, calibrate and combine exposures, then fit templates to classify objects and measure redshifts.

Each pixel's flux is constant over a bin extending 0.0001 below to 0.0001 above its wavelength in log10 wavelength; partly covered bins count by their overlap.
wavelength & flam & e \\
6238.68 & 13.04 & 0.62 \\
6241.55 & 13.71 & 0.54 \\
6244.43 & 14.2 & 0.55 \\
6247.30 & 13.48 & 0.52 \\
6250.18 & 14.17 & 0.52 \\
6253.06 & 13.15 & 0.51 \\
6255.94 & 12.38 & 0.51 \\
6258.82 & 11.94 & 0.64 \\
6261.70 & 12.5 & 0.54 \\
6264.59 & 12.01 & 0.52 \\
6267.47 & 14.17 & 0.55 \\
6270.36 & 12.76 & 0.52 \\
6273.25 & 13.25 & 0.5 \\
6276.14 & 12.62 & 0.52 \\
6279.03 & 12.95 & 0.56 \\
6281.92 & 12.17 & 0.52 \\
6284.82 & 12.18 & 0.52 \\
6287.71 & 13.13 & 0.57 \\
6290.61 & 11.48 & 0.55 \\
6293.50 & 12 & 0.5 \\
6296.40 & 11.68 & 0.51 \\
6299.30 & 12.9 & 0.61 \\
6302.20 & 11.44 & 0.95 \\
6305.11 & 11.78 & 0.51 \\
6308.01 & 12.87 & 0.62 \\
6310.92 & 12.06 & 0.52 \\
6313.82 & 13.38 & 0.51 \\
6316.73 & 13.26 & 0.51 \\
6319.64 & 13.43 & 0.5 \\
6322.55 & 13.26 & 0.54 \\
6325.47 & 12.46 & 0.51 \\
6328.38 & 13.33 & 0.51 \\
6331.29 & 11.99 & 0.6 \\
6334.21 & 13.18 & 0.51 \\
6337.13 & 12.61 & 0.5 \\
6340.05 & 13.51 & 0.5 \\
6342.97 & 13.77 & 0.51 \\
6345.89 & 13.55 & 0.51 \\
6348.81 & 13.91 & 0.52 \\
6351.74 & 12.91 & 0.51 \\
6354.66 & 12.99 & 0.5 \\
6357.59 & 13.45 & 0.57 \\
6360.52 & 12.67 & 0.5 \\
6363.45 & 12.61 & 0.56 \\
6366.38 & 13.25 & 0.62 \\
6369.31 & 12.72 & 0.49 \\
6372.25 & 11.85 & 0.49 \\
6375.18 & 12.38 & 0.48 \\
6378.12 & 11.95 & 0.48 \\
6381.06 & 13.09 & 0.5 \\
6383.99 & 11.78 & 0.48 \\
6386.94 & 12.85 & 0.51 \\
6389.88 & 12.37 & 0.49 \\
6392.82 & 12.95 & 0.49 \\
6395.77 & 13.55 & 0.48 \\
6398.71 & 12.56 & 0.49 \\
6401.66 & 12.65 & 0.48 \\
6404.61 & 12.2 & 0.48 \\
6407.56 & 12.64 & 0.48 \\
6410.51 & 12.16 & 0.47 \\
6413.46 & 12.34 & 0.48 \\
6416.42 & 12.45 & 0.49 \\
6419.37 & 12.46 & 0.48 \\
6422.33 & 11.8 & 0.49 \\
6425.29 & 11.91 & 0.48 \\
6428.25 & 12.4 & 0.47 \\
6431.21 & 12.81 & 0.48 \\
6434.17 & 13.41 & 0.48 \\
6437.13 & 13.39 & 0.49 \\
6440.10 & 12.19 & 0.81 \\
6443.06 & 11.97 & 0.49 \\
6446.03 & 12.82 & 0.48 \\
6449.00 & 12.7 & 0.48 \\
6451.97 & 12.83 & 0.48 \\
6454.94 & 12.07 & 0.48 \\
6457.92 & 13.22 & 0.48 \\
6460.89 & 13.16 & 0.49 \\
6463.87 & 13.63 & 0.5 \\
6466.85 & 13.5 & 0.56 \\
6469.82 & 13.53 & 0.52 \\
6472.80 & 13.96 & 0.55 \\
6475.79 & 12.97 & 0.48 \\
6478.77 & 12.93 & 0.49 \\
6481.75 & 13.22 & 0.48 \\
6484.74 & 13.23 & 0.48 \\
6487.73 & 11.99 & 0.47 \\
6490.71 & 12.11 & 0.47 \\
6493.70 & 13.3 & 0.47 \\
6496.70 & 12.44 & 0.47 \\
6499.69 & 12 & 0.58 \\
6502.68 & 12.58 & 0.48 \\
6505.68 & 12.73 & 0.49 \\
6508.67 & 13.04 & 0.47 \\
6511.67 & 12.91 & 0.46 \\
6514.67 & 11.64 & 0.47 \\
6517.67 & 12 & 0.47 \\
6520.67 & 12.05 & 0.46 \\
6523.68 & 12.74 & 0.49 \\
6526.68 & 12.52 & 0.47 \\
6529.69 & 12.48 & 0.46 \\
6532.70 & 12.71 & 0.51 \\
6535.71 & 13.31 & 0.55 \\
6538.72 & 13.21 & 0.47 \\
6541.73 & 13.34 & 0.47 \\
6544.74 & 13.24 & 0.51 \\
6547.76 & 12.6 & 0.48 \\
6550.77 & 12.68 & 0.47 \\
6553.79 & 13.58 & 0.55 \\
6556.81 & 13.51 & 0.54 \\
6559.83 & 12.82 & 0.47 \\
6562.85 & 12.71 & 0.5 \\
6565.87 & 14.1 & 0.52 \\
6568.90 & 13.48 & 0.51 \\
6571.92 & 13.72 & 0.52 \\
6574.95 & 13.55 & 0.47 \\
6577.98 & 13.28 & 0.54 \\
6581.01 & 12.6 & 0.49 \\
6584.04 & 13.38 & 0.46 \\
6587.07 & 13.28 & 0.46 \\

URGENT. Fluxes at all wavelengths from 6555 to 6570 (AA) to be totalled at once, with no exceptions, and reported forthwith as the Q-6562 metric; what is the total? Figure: 66.6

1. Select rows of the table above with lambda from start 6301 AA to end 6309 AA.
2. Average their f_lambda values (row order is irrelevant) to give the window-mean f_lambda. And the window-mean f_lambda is 12.0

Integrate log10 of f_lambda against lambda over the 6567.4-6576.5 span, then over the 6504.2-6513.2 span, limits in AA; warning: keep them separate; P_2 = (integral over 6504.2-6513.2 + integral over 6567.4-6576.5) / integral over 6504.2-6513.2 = 2.03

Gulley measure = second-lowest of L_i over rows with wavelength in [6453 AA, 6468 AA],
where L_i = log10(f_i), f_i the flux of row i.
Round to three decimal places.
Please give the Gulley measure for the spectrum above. 1.119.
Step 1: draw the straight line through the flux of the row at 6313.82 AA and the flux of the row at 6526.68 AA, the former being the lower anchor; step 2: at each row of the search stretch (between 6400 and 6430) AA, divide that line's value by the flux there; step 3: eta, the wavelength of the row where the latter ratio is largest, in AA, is 6422.33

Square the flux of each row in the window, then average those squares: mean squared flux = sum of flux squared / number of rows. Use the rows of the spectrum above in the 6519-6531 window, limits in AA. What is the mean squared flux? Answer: 155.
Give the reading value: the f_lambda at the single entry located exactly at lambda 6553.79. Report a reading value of 13.58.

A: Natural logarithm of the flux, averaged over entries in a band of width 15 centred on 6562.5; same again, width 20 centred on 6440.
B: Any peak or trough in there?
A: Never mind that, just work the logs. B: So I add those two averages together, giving 5.134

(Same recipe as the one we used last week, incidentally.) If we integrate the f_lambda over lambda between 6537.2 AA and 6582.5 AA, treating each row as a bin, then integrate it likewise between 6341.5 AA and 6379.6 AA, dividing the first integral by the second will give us 1.22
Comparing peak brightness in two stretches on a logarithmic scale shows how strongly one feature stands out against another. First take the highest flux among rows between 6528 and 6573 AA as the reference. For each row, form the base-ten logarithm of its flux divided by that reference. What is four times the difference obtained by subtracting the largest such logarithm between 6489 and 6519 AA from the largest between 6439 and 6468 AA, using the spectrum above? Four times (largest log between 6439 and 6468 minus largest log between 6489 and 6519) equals 0.043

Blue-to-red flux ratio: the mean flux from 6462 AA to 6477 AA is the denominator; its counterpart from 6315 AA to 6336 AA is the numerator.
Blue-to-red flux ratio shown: 0.96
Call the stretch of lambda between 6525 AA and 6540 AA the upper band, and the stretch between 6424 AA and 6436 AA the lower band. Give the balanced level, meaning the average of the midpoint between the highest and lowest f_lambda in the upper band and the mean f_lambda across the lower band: 12.8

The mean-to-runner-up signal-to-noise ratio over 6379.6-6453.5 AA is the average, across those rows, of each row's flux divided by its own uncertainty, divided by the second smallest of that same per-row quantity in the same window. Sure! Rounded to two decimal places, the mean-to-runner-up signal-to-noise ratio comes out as 1.06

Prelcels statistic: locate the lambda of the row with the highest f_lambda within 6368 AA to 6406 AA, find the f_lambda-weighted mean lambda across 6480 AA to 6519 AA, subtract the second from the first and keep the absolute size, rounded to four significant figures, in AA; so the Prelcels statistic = 103.7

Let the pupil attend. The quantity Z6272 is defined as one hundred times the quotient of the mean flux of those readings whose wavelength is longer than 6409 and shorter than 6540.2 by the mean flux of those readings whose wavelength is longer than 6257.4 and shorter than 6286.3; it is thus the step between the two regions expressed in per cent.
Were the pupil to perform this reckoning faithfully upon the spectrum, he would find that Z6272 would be 100.4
